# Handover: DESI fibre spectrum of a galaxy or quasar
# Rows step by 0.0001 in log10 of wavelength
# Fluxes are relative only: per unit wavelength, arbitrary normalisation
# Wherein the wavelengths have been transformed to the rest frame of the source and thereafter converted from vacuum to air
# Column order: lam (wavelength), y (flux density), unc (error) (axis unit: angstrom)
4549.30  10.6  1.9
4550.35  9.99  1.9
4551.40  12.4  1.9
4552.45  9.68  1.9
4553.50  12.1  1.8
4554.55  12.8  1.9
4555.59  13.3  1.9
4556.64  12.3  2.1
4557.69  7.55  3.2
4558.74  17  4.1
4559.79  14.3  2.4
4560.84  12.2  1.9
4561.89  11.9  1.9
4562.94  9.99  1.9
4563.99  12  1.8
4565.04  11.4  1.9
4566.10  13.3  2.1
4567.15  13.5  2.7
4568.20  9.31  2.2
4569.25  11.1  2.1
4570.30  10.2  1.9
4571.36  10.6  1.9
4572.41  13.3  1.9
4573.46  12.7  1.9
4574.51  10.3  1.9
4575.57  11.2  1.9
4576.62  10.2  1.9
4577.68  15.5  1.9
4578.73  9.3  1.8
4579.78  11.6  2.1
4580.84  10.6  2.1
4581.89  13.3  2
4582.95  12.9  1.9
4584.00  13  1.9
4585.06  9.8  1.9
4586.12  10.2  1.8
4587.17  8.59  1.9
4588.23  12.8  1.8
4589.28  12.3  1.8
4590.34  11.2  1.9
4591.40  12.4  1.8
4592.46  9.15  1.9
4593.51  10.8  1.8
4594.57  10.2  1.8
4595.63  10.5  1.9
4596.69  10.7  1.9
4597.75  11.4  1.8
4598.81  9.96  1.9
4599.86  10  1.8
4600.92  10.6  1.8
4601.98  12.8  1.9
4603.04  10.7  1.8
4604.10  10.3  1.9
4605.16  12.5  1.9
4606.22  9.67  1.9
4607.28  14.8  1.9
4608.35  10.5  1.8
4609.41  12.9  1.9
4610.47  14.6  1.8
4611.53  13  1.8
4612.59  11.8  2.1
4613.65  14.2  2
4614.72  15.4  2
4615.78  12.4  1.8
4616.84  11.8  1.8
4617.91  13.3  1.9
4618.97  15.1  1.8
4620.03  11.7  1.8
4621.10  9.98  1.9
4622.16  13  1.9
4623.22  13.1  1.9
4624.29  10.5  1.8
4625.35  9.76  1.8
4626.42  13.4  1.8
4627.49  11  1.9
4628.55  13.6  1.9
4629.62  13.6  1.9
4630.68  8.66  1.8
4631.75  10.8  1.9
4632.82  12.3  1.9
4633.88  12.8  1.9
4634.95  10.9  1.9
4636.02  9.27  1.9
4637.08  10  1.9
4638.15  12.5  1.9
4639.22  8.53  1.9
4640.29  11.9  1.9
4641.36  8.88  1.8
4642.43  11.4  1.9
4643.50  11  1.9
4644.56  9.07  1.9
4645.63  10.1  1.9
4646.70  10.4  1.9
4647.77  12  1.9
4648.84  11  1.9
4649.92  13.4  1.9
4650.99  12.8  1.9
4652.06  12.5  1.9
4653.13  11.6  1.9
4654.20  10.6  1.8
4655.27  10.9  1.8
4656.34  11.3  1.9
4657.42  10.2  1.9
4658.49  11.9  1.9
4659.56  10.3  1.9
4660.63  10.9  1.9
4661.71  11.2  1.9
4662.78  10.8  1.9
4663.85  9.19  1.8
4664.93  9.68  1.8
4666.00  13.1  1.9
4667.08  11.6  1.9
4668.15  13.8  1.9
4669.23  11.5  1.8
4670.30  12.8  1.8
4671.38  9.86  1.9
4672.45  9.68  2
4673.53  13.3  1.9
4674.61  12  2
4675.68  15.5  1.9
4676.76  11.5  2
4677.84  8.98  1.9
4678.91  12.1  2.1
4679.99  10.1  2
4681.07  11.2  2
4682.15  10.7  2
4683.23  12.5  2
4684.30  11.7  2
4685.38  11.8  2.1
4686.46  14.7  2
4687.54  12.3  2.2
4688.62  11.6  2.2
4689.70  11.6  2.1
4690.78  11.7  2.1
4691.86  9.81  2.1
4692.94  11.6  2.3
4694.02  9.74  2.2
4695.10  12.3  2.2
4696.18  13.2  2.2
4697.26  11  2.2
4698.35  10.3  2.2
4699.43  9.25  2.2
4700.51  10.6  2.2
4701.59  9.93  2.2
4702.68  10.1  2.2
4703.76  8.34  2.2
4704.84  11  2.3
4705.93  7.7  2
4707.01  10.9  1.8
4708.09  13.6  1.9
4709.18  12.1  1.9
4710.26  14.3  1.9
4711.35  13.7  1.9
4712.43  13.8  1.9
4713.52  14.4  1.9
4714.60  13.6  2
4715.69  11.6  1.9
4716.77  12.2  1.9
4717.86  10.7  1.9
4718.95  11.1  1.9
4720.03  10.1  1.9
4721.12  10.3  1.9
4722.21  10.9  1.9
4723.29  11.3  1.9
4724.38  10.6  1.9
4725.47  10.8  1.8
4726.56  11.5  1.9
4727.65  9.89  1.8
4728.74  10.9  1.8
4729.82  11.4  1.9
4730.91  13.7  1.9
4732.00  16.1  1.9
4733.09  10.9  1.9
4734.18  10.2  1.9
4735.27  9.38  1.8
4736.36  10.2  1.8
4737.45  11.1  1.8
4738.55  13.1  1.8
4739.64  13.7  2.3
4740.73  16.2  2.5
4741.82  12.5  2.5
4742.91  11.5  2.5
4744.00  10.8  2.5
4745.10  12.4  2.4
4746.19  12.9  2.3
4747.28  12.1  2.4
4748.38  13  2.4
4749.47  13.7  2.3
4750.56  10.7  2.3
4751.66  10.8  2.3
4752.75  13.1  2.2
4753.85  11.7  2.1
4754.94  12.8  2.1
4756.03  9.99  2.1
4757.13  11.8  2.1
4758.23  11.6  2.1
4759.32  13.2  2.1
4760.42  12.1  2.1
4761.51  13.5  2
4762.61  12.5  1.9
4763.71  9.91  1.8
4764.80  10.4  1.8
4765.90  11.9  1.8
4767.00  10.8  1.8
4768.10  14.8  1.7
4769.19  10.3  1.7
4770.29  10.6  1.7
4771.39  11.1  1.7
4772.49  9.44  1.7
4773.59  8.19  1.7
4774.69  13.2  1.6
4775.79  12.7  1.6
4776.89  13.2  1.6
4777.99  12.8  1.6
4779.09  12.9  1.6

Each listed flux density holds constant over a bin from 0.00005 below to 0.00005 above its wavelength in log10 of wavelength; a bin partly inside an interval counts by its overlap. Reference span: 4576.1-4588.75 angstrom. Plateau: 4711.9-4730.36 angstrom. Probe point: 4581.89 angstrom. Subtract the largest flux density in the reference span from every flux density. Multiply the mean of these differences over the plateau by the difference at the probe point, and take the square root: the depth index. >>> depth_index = 3.0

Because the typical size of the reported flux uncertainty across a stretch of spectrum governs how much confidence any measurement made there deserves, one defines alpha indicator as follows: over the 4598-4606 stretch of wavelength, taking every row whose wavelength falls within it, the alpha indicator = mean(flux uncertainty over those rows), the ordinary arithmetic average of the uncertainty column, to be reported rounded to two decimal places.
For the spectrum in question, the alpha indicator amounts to 1.86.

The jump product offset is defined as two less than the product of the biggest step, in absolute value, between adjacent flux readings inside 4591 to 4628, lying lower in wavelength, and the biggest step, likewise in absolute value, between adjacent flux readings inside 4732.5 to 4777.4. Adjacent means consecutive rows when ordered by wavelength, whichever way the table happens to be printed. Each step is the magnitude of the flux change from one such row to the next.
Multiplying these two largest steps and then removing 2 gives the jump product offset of 23.7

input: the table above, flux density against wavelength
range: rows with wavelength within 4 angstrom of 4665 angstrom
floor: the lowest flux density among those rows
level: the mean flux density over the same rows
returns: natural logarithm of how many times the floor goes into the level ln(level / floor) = 0.21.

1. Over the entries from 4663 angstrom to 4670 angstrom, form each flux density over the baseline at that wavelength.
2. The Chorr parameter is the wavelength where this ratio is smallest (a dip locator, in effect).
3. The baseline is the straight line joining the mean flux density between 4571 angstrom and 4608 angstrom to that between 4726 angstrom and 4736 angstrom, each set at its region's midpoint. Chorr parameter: 4663.85 angstrom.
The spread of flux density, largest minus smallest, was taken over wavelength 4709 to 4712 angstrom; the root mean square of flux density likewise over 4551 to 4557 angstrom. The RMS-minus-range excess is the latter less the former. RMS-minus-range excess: 10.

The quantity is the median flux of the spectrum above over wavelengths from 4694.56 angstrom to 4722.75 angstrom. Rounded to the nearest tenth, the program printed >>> 11.0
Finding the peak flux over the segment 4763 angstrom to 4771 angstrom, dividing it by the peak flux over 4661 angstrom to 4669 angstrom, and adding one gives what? 2.07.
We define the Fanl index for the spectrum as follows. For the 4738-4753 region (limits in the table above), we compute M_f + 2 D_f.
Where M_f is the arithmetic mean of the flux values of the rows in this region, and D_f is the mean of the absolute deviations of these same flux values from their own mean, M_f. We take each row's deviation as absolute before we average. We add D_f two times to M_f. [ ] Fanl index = 14.7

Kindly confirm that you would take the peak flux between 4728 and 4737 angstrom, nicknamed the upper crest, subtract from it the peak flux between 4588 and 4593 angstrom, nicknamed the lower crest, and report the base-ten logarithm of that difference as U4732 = 0.52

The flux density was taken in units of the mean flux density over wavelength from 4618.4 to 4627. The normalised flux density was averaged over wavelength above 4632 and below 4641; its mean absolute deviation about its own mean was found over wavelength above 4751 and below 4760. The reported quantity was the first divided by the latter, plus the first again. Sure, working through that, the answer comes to 14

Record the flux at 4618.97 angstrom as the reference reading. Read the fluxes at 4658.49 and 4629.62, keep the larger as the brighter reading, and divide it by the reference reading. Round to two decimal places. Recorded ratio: 0.90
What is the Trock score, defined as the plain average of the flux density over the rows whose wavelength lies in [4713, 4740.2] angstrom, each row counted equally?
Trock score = 11.6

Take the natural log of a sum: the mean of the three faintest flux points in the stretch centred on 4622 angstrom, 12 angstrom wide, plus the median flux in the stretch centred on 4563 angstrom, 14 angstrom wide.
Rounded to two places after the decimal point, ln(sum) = 3.09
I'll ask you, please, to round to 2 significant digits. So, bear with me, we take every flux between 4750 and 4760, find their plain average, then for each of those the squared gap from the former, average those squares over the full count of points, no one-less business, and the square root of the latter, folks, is 1.1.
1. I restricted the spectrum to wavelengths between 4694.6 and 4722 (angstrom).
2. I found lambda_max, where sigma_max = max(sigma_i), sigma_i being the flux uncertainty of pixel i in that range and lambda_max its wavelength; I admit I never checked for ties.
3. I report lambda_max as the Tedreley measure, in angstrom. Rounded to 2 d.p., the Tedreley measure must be 4704.84 angstrom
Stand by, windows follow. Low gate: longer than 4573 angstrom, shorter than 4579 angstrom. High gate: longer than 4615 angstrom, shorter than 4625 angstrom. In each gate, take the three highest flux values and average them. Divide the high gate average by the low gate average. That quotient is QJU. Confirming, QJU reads 1.05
